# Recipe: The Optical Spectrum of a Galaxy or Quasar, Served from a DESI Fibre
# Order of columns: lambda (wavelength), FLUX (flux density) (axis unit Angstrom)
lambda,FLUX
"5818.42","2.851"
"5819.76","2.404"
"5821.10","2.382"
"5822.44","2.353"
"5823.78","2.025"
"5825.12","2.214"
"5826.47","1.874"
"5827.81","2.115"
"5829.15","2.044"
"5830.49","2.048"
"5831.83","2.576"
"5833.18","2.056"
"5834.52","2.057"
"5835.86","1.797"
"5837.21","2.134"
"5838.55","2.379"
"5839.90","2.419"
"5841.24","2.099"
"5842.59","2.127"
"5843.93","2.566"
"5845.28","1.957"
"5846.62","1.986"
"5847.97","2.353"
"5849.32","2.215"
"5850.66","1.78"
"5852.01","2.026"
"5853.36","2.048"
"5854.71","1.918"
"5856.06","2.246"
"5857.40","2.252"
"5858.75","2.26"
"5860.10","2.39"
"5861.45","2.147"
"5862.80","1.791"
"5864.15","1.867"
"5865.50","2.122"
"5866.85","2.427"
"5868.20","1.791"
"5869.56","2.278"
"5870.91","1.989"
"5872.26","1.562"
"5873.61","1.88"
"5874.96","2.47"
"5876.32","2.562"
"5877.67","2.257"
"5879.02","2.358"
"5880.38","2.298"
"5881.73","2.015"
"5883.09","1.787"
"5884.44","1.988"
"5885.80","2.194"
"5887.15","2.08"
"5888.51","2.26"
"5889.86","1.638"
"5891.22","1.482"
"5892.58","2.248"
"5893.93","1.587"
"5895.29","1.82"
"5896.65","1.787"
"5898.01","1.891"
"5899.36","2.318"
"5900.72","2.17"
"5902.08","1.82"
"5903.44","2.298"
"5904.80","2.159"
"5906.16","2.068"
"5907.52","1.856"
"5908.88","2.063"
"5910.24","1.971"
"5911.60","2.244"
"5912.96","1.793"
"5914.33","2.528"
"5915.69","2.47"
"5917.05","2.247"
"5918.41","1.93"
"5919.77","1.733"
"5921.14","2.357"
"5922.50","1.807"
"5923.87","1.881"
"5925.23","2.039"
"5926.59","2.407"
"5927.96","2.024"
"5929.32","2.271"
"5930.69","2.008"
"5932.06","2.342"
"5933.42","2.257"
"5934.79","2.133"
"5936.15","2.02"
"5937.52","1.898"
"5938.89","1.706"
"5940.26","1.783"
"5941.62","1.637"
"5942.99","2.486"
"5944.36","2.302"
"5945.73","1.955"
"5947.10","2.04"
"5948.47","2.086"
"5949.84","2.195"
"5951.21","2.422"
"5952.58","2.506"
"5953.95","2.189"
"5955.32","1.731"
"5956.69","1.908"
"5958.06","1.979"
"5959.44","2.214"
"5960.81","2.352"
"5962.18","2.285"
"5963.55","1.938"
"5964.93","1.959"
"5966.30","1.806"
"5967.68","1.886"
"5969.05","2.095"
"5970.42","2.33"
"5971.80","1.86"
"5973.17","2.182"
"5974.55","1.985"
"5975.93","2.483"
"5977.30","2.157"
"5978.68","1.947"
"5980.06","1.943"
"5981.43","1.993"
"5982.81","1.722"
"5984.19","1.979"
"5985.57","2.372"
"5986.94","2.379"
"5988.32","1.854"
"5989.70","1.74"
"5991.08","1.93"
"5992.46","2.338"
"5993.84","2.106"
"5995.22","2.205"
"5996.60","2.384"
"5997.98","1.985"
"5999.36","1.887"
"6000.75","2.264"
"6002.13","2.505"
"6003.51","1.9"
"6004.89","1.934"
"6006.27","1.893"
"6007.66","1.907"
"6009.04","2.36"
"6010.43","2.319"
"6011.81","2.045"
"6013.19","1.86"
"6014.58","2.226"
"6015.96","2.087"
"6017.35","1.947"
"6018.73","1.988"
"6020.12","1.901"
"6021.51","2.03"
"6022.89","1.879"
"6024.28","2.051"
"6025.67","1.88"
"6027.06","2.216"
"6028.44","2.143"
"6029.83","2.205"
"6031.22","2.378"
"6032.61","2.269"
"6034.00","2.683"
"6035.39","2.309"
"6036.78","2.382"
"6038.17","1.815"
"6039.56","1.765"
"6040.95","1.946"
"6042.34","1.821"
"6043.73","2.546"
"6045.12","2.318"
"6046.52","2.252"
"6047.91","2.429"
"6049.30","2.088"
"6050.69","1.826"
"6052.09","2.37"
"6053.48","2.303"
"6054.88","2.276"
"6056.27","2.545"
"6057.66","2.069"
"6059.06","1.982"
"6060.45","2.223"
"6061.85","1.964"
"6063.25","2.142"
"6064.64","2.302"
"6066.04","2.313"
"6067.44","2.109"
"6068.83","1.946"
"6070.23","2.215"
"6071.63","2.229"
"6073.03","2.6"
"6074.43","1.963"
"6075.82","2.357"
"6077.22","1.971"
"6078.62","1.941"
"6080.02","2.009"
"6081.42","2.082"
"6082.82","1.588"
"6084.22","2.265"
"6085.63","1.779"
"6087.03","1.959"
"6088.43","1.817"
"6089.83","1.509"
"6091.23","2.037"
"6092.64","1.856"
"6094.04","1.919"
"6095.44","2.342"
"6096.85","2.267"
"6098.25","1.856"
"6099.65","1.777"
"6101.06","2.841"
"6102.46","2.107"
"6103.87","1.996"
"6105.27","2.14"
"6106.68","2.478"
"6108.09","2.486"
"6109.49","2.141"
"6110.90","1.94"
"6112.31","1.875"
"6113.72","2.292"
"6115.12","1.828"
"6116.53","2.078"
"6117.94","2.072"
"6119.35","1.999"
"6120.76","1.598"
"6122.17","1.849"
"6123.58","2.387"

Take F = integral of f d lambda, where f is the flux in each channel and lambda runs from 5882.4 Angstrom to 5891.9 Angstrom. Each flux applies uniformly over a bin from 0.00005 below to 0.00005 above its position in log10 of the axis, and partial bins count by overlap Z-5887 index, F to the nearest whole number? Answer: 18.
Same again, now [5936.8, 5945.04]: 16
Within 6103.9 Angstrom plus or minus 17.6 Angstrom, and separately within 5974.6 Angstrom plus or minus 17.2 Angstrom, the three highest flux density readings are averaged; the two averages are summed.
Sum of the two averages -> 5.01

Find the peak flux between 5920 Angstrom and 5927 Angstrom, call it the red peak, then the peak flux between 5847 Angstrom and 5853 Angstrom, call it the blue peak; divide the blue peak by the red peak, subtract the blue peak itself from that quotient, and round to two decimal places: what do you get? -1.38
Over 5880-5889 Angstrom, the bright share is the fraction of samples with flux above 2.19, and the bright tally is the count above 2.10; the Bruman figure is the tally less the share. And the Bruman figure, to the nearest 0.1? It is 2.6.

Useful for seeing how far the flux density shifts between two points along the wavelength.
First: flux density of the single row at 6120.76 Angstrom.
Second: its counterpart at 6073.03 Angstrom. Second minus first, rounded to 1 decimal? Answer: 1.0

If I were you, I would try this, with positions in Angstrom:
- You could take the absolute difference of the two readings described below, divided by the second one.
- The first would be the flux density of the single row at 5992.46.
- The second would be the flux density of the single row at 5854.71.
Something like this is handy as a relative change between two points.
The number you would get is 0.22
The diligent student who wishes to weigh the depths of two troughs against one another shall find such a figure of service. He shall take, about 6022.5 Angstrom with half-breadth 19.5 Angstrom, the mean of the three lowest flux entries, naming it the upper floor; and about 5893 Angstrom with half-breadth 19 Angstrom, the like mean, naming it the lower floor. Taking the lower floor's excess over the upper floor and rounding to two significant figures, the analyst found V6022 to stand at -0.24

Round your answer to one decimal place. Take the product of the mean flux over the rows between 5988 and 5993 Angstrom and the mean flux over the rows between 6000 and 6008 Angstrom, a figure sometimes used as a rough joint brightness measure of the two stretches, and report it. 4.1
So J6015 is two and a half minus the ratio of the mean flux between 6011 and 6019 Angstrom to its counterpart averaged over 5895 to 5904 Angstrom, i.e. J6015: 1.49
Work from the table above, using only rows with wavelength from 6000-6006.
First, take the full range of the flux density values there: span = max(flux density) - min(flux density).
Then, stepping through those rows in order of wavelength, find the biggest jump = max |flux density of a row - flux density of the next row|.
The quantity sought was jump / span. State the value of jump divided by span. 1.00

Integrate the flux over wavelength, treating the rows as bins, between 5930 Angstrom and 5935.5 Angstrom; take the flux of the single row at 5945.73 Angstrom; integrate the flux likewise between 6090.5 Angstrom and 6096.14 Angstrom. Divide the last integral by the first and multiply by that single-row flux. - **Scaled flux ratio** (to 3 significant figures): 1.87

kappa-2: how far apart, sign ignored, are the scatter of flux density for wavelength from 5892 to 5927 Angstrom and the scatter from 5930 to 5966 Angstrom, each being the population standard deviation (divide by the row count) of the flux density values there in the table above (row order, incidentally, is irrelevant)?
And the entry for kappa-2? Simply 0.01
